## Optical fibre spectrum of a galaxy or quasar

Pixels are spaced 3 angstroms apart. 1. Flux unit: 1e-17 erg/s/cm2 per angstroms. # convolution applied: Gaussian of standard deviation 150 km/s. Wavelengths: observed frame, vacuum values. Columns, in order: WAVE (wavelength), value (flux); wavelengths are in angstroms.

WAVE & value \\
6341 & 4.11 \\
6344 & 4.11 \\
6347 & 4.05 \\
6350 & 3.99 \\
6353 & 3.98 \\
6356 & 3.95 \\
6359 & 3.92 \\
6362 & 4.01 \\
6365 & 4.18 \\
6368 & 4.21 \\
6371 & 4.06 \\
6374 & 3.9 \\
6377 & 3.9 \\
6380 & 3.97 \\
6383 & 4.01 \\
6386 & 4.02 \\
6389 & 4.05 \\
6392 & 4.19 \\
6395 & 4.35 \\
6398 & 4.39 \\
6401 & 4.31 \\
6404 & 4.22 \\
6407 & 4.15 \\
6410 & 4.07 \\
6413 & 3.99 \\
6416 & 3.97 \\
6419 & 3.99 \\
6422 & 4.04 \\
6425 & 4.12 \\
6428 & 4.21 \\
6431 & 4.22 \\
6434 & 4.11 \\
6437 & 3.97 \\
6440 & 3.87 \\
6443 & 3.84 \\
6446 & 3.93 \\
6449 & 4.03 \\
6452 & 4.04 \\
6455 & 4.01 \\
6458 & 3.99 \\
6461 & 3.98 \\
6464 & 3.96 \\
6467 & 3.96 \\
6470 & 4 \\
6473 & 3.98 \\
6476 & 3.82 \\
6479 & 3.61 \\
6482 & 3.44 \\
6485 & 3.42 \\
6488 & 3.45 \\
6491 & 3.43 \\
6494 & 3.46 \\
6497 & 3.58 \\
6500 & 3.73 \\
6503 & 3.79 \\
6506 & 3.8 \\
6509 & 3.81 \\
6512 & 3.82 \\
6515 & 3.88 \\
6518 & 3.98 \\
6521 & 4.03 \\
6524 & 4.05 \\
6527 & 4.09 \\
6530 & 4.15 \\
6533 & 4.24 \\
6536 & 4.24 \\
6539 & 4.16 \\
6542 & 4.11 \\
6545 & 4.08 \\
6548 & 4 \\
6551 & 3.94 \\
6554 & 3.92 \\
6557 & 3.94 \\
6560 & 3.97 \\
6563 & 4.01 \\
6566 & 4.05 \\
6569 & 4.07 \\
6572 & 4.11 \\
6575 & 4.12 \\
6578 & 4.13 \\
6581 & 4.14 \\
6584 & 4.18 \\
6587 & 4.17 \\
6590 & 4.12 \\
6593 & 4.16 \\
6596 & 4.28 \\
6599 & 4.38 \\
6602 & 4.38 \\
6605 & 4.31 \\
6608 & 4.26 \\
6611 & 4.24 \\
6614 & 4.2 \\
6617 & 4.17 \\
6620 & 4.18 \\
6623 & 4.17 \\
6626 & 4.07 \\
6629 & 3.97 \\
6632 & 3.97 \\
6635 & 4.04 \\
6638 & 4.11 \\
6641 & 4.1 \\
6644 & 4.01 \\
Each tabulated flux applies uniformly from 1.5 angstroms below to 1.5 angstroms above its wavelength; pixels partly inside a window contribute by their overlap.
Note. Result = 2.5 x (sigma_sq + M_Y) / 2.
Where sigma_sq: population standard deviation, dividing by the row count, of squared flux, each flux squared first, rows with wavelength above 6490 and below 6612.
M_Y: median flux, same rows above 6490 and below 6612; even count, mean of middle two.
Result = 7.2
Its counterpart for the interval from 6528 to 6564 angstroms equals 6.2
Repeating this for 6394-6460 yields 6.6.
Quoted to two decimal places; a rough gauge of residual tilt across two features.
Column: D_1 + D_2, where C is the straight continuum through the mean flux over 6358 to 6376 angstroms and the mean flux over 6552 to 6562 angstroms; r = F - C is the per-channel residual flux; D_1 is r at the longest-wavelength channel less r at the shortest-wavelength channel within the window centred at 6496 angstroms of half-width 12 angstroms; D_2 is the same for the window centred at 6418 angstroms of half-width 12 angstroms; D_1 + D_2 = 0.46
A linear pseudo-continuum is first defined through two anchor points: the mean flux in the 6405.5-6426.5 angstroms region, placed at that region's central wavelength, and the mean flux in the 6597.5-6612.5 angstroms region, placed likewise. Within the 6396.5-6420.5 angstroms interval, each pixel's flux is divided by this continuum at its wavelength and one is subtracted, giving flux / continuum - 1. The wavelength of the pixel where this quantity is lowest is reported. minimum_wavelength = 6416 angstroms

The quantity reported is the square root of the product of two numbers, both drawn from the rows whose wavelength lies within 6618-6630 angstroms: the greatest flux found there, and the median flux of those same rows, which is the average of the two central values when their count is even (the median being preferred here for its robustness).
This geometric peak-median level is 4.15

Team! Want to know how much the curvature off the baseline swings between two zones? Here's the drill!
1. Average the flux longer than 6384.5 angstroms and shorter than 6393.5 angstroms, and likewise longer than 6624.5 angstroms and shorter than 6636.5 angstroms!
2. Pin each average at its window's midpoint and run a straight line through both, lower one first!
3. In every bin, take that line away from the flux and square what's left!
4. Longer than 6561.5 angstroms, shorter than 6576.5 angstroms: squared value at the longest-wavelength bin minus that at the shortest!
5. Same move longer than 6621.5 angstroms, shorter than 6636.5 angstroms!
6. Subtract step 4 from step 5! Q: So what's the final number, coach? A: -0.031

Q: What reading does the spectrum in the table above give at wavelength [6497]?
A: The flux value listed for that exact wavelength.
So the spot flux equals 3.58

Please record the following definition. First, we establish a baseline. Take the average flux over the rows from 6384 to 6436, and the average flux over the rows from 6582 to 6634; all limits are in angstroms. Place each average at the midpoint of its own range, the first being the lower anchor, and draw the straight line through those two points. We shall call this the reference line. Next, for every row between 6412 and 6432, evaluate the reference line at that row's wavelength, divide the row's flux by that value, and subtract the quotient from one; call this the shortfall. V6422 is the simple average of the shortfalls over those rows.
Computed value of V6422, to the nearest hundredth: 0.02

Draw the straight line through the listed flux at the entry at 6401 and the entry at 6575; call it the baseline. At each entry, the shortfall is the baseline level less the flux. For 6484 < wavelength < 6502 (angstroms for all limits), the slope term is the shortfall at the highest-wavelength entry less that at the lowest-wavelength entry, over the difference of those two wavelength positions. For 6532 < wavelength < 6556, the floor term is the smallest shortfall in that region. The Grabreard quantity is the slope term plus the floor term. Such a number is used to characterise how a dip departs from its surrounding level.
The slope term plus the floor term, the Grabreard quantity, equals -0.10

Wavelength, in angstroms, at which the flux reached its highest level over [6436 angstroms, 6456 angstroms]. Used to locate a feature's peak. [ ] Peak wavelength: 6452 angstroms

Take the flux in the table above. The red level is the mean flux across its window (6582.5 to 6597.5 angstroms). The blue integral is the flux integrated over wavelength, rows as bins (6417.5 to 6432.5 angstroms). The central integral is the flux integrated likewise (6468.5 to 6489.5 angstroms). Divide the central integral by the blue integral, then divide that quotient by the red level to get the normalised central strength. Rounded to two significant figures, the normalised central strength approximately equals 0.30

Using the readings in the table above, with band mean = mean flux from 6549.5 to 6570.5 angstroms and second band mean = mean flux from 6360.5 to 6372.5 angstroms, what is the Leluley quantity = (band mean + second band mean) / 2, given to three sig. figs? 4.05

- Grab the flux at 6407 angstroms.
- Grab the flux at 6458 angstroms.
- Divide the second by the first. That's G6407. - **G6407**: 0.96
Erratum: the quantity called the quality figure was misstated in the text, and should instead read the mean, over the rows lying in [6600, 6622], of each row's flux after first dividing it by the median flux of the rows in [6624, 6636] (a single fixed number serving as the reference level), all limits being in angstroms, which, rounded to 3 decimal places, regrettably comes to 1.061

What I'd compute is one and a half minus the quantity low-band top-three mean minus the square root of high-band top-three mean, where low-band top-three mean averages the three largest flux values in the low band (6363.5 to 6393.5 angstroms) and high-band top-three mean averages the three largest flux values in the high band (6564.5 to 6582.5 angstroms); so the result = -0.66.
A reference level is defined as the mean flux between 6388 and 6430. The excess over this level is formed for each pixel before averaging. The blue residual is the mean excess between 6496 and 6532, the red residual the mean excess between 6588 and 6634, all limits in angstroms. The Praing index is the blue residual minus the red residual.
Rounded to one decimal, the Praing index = -0.3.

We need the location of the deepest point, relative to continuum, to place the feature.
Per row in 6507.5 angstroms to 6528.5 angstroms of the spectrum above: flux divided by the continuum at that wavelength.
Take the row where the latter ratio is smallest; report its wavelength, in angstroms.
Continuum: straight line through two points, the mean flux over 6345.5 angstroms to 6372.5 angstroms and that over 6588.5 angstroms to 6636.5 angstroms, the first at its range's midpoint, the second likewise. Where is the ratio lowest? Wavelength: 6509 angstroms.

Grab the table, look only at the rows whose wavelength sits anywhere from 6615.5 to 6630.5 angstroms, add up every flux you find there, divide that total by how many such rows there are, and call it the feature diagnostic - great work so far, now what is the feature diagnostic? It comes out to 4.11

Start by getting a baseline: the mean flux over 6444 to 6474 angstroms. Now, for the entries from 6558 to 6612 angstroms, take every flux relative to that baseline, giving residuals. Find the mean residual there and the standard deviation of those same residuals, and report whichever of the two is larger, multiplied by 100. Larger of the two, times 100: 18.3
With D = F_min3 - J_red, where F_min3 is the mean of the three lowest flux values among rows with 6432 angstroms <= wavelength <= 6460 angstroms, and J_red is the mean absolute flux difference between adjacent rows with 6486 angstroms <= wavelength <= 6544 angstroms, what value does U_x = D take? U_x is 3.83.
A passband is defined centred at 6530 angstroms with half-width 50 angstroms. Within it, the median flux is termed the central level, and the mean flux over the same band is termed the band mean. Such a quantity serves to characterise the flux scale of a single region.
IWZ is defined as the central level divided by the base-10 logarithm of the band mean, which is 6.72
